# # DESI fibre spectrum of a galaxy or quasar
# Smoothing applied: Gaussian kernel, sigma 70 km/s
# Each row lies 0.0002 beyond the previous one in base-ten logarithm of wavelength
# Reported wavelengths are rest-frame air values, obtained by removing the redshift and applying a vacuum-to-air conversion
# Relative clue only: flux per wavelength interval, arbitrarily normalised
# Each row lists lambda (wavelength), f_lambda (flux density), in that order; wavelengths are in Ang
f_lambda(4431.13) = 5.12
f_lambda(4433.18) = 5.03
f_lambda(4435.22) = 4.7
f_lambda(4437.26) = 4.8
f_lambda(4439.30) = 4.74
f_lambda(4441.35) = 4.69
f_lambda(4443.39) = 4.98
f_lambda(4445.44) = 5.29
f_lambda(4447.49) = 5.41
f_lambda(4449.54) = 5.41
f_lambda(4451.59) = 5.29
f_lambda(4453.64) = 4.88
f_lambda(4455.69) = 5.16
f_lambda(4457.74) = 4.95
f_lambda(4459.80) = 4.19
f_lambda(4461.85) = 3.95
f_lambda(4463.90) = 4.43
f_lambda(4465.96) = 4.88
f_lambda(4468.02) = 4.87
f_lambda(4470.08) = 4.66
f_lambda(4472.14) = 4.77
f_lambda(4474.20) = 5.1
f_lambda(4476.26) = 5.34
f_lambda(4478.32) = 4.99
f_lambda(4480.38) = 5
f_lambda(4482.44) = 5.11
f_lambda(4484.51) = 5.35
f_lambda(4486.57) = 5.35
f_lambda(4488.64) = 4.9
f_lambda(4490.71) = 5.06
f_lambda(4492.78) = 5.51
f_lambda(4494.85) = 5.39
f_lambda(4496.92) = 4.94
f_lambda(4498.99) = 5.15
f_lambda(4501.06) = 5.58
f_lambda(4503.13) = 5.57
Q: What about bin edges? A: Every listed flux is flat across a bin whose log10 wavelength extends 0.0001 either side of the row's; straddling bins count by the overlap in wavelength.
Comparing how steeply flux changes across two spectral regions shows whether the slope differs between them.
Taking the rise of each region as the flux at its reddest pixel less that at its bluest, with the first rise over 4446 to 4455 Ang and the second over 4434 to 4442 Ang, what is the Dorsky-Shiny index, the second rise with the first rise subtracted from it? 0.52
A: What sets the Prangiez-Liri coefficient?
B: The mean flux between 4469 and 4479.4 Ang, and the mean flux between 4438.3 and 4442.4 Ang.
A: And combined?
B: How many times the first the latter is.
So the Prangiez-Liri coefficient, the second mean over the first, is 0.95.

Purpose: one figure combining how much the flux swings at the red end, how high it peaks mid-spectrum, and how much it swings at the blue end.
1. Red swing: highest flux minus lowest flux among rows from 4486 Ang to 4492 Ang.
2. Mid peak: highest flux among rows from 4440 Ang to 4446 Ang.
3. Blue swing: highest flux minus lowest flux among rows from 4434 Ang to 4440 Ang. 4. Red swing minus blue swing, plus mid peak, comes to 5.6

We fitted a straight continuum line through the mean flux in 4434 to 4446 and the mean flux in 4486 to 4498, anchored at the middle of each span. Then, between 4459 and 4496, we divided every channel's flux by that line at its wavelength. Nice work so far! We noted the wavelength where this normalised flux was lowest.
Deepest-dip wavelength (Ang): 4461.85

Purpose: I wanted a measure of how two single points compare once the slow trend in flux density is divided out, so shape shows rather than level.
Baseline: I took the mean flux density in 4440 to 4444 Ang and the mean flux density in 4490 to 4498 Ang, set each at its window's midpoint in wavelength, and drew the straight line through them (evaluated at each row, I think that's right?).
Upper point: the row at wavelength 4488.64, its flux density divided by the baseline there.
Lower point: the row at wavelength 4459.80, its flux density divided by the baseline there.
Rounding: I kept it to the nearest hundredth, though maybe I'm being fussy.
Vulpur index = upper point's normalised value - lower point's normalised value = 0.10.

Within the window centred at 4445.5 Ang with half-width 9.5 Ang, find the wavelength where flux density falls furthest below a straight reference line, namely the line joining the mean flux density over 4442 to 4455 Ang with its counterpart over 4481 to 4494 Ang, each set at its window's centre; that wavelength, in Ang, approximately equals 4441.35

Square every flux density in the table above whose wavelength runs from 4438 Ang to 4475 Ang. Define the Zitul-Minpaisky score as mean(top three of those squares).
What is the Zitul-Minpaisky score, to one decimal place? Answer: 28.8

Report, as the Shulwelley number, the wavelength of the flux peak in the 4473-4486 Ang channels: 4484.51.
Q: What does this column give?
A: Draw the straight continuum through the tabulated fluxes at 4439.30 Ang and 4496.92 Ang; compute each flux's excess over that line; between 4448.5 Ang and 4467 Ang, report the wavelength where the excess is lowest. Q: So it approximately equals 4461.85 Ang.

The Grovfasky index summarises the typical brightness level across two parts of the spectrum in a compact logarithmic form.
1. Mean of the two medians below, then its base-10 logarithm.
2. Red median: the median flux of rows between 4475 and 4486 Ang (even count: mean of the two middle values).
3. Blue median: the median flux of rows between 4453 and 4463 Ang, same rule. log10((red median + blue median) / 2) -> 0.6985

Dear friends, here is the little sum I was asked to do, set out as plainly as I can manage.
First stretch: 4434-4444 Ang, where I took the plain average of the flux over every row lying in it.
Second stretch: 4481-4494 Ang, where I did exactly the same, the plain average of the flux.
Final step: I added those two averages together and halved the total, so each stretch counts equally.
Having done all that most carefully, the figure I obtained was 5.00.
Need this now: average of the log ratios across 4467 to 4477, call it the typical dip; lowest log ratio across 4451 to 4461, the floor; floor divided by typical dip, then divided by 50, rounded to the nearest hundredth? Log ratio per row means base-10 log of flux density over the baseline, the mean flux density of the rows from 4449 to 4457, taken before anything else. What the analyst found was 0.09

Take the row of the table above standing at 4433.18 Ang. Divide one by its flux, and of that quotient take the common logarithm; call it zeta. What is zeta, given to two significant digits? -0.70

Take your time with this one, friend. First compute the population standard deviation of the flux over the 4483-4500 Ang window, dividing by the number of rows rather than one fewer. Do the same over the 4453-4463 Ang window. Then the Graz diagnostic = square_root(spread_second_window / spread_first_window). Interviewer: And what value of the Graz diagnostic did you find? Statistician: 1.49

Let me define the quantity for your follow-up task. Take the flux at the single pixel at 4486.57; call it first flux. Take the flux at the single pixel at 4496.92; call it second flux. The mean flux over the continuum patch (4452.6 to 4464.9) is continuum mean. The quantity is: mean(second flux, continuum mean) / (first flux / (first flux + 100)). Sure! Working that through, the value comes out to 94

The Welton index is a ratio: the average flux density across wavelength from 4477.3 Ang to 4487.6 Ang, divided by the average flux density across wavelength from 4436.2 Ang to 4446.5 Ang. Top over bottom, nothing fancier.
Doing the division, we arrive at 1.05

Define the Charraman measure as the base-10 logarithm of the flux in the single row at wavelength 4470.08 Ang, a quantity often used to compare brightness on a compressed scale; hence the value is 0.668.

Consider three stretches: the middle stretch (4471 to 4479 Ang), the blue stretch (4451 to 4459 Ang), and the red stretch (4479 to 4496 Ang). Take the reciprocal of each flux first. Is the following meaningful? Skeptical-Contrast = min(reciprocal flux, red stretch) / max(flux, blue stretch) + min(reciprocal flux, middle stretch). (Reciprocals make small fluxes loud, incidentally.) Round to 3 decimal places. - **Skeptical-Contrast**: 0.222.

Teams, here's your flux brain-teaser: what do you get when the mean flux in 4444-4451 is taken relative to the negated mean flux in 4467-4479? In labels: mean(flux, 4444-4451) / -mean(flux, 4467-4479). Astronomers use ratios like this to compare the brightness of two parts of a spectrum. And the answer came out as -1.08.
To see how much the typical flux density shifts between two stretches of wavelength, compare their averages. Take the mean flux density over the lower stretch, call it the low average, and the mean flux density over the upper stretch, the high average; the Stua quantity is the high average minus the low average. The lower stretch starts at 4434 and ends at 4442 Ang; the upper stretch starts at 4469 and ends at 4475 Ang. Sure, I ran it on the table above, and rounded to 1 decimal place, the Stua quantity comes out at 0.1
